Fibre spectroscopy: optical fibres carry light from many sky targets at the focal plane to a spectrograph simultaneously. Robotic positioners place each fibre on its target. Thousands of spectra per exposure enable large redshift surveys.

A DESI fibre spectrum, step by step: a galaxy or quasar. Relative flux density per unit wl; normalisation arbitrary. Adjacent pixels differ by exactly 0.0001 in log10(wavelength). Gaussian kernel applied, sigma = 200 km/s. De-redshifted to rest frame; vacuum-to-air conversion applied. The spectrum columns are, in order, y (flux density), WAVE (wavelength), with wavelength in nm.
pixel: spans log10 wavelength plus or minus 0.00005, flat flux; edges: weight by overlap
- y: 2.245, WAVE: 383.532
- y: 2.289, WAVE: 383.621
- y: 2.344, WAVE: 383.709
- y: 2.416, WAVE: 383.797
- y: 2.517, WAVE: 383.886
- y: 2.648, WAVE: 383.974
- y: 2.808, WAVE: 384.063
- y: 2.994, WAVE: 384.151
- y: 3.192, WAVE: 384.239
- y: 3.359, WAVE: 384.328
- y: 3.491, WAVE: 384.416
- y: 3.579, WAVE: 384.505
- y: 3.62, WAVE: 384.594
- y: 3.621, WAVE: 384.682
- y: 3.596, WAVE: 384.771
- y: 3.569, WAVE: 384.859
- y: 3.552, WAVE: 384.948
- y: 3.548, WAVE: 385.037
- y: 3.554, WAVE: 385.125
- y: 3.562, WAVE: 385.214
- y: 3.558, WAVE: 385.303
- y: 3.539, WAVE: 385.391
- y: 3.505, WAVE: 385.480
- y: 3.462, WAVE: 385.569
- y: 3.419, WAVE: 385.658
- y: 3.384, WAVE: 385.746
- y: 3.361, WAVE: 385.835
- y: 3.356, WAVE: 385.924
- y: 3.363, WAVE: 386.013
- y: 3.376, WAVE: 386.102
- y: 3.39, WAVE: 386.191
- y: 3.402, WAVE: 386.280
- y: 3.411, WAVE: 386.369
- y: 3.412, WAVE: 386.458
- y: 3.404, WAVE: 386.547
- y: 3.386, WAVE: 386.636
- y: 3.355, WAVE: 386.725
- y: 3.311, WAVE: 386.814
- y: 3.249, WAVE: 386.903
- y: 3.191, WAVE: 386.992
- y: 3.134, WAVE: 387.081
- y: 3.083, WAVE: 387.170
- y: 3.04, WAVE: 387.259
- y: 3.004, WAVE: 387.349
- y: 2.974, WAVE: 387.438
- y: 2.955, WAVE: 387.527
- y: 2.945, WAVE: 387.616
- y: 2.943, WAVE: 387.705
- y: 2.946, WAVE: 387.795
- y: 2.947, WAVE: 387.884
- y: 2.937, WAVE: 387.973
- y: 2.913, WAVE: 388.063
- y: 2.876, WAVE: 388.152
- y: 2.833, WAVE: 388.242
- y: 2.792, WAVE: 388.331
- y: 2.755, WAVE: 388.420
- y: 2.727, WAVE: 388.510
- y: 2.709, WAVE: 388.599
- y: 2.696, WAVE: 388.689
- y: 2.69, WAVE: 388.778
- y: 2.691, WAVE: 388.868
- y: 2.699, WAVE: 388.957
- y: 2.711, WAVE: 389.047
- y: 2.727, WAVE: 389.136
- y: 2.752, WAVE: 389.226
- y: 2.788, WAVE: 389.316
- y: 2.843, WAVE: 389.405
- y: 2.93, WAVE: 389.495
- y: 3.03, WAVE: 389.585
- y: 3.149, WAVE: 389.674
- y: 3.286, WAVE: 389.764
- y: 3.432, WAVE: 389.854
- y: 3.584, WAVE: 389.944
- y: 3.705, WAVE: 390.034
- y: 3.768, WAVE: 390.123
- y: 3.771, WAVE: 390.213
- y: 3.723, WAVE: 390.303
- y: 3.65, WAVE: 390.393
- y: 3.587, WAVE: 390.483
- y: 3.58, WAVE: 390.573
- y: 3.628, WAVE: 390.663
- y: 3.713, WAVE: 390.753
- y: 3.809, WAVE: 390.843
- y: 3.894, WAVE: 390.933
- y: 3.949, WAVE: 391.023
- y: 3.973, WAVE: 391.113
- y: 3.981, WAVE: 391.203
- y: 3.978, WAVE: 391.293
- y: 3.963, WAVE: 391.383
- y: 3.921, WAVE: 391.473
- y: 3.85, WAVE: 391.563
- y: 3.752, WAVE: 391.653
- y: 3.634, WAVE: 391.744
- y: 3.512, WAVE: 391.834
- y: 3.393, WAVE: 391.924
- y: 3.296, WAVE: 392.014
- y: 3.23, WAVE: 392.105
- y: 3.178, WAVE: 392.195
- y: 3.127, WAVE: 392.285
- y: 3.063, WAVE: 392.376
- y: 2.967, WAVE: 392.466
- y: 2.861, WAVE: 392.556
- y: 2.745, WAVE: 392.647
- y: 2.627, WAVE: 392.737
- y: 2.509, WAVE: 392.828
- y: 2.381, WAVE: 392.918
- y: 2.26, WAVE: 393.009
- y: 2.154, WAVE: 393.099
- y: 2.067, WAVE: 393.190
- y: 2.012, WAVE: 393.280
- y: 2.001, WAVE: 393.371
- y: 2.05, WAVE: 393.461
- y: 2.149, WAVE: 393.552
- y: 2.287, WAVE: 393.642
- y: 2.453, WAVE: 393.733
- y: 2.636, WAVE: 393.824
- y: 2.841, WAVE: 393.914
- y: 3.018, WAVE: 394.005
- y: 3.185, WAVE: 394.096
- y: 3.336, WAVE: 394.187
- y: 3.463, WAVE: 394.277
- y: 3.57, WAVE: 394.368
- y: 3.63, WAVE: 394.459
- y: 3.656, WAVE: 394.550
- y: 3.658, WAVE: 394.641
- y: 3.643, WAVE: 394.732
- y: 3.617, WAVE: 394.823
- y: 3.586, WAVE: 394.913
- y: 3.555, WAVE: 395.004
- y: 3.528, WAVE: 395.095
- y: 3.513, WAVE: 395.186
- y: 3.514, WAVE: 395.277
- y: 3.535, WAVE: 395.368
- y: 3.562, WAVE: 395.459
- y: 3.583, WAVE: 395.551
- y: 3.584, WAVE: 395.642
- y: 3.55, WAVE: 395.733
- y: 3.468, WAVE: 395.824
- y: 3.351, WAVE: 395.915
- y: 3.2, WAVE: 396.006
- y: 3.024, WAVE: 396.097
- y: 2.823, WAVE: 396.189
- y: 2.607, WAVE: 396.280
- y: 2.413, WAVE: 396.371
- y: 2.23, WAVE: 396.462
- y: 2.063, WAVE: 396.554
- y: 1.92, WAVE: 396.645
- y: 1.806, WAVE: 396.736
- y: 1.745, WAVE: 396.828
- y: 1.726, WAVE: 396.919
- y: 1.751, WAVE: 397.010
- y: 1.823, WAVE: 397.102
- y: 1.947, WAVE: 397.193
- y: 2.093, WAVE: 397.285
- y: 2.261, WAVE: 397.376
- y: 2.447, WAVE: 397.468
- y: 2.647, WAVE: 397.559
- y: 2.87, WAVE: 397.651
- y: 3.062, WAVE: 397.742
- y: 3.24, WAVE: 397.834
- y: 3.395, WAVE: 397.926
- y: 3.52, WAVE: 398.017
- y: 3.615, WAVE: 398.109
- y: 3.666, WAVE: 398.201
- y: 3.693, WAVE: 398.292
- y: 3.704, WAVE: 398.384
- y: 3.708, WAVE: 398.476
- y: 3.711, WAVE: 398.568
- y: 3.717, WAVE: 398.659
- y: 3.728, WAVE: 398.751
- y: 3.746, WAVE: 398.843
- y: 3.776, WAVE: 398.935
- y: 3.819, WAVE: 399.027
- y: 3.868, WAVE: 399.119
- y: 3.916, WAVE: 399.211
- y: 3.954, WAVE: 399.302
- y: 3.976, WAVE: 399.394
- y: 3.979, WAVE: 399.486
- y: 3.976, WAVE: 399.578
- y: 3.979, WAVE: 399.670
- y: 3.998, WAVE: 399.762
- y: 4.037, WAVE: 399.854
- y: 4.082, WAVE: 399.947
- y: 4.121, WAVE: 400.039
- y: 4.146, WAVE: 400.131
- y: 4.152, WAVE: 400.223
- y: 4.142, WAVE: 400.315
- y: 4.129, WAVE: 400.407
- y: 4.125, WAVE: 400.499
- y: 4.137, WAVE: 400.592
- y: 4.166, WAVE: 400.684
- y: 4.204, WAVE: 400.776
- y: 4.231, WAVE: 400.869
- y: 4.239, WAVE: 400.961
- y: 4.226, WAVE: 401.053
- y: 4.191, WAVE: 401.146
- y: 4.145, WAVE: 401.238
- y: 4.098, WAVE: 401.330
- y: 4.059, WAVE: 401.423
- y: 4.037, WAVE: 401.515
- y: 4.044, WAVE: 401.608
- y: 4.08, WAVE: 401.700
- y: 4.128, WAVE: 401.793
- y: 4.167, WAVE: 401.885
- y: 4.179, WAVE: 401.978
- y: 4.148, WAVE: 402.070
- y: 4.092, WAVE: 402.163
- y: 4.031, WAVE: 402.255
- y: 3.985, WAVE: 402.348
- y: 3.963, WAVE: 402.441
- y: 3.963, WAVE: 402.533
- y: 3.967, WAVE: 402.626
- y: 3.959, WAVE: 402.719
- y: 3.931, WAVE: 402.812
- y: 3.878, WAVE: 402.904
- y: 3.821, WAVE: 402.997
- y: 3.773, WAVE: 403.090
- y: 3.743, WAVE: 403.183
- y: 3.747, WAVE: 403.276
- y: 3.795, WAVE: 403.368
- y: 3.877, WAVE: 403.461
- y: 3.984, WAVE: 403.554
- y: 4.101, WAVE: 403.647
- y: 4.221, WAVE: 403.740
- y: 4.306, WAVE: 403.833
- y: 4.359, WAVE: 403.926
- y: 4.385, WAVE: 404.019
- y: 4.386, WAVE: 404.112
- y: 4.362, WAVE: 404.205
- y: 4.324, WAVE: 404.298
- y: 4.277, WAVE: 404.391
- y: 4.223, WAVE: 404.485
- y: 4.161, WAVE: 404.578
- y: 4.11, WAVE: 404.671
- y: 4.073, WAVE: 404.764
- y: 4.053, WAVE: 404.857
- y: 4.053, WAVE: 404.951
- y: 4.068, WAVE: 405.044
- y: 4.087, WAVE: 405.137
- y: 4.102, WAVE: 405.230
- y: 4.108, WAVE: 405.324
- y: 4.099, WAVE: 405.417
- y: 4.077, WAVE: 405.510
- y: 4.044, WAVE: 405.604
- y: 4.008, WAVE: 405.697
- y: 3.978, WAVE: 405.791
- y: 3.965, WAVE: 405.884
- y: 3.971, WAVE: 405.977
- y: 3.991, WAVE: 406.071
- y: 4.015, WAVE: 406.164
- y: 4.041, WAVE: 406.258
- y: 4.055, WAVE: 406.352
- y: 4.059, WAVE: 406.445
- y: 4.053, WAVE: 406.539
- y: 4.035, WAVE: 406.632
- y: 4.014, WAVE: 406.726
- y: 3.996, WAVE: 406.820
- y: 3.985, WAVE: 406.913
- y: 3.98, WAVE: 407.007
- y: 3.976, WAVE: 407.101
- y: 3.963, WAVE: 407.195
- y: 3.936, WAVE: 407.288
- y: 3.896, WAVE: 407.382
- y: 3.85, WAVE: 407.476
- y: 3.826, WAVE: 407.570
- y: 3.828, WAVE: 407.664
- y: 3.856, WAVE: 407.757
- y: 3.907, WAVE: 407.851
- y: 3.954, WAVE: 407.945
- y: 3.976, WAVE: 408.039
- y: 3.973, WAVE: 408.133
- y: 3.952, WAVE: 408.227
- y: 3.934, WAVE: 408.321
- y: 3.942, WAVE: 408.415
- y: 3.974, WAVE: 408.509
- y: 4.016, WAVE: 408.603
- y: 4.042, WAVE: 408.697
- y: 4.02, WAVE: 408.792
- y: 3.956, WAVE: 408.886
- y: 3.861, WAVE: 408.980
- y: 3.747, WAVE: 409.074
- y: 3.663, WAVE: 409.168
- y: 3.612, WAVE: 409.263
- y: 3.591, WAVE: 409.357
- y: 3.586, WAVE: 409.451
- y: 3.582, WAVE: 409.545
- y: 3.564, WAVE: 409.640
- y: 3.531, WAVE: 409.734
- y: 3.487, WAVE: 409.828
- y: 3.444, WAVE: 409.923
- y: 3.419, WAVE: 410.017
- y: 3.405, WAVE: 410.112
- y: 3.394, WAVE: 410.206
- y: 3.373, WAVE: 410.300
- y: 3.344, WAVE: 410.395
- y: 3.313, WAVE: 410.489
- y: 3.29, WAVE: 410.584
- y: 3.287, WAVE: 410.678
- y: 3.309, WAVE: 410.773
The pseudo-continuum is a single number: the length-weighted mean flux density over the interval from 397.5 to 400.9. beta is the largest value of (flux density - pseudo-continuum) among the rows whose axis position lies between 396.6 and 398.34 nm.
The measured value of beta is -0.11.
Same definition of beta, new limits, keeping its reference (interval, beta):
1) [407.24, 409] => 0.24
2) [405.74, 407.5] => 0.26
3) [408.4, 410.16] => 0.24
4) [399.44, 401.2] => 0.44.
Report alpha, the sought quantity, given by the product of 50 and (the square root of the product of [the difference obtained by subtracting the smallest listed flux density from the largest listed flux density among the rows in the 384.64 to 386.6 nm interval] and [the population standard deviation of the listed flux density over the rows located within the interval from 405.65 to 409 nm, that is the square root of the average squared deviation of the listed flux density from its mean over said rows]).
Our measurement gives 6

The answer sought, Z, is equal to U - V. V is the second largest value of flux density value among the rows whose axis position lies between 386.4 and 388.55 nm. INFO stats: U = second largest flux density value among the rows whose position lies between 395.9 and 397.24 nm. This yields -0.2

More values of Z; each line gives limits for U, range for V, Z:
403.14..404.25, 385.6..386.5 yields 1.0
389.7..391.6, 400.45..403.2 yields -0.3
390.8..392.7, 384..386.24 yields 0.4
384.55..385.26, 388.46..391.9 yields -0.4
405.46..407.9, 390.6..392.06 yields 0.1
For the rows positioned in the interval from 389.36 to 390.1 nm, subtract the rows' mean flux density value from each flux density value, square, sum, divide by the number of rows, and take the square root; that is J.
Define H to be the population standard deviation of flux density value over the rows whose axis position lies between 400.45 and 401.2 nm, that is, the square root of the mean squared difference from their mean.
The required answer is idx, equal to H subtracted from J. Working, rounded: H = 0.041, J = 0.29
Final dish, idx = 0.25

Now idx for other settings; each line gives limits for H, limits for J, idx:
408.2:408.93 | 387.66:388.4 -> 0.02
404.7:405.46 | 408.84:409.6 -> 0.11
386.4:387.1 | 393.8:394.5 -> 0.24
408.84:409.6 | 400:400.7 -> -0.12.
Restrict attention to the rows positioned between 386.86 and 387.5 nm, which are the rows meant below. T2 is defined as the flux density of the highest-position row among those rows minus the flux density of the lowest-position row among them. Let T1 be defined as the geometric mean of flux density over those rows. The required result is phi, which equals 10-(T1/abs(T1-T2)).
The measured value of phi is 9.082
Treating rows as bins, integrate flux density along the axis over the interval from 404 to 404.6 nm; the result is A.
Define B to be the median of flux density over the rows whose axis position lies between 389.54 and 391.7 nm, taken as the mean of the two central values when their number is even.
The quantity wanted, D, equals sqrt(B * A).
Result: 3.1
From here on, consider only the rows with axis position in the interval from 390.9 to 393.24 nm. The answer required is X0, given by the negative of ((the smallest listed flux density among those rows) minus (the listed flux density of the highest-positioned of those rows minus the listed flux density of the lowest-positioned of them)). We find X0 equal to -3.89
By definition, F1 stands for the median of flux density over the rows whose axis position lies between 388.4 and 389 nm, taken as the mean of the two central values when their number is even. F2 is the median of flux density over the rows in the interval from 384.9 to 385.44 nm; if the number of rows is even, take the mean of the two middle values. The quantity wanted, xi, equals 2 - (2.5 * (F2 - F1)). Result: -0.1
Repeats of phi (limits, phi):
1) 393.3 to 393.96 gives 8.435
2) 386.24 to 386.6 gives 8.999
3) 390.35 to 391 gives 8.929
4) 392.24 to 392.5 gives 9.050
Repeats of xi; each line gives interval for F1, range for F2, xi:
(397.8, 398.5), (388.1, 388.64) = 4.2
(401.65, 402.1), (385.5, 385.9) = 3.9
